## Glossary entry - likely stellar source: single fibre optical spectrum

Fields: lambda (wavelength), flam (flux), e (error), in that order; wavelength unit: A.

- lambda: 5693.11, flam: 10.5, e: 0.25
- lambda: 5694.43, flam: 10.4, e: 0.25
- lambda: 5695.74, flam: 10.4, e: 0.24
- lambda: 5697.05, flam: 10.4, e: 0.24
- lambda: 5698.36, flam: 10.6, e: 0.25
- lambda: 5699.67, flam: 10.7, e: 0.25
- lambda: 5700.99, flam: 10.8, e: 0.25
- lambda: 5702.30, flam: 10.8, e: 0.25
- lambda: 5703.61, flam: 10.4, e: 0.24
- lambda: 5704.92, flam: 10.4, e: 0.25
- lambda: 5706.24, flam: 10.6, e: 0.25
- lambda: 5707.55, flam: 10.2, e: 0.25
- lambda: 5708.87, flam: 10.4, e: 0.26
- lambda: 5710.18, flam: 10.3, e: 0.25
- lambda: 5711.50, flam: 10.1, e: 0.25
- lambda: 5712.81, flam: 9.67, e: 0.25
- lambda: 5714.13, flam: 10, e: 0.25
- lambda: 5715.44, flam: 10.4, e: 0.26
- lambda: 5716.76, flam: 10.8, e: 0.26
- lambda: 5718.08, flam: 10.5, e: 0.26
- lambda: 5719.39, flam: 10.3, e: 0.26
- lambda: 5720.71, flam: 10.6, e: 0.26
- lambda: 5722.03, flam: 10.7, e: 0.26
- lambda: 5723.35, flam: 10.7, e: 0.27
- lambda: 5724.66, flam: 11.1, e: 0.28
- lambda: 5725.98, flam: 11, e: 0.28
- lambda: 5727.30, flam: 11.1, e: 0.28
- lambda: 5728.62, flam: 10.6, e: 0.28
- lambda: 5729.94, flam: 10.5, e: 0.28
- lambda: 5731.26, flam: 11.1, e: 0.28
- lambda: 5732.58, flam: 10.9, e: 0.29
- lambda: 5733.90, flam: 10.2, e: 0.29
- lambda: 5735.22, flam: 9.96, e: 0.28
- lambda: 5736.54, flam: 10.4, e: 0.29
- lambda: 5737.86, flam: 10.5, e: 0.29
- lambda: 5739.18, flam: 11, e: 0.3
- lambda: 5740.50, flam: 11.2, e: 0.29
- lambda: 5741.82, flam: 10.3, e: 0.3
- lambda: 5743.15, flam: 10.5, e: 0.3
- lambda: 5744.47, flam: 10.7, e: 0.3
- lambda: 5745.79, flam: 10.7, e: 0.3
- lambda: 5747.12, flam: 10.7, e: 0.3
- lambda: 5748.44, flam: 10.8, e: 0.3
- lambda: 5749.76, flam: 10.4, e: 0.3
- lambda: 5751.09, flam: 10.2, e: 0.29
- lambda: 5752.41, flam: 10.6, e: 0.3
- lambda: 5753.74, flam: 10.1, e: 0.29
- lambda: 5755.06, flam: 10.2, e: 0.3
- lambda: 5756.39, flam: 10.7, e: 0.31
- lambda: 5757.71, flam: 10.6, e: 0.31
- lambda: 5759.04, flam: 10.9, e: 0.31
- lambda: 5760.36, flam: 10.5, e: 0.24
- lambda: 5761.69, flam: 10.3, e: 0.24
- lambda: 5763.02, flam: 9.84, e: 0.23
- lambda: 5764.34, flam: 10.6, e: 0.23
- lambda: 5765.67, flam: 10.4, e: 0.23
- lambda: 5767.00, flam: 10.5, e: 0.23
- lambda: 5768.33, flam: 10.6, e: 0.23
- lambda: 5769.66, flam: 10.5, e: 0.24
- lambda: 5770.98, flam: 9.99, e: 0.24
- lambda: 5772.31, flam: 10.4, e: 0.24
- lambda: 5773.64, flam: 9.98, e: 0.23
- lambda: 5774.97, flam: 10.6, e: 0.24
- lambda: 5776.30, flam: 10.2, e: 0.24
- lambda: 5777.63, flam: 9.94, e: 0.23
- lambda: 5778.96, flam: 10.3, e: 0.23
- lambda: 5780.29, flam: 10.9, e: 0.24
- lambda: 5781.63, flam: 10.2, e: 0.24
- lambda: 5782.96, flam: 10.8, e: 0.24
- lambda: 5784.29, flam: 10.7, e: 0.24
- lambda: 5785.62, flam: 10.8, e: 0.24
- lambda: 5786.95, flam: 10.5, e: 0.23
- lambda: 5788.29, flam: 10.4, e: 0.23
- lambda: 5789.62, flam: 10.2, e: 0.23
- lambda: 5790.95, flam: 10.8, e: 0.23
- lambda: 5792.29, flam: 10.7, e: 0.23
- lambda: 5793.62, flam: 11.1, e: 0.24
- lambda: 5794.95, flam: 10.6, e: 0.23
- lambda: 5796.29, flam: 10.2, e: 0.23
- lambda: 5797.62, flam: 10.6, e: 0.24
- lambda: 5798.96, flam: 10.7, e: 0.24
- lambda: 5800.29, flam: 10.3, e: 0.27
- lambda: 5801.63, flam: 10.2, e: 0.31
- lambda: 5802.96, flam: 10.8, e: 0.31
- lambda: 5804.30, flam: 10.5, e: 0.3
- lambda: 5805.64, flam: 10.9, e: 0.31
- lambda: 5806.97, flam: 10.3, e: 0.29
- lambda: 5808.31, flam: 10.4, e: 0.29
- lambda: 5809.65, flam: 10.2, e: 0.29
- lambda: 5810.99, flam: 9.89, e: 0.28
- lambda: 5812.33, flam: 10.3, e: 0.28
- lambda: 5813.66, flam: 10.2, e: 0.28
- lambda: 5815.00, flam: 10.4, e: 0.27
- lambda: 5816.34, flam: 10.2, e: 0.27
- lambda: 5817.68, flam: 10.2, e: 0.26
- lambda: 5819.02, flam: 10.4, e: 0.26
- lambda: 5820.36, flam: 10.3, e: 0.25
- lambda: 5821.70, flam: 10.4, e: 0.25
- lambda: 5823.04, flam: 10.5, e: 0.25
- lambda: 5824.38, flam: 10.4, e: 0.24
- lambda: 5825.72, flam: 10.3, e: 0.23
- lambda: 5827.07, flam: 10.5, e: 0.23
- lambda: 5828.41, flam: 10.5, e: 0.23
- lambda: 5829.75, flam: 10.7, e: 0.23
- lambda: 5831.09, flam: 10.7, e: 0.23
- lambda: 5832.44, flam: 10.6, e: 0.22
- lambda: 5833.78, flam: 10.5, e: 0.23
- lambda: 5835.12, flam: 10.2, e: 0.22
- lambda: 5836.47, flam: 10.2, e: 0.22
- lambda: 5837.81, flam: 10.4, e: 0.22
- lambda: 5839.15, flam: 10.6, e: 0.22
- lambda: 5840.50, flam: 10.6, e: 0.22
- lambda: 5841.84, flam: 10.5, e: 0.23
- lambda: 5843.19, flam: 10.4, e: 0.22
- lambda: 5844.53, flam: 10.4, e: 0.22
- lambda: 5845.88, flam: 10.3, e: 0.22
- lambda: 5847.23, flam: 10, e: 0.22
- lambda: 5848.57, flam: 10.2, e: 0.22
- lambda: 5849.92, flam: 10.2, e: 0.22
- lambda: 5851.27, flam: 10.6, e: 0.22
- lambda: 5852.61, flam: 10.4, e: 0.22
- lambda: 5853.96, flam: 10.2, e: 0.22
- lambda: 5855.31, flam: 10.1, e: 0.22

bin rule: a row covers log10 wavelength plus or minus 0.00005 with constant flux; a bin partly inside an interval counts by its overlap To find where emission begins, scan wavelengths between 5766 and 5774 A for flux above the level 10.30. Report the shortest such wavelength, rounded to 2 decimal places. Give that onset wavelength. 5767.00 A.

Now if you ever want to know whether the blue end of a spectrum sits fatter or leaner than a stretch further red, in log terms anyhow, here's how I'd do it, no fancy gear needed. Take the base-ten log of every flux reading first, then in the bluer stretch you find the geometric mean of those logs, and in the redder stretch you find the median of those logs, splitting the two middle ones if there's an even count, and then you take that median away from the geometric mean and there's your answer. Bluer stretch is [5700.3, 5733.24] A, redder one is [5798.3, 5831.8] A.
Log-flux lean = 0.006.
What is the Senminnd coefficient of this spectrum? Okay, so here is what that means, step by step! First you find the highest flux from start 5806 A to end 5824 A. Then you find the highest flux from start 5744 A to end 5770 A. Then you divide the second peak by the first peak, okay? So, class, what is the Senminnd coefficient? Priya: 1.04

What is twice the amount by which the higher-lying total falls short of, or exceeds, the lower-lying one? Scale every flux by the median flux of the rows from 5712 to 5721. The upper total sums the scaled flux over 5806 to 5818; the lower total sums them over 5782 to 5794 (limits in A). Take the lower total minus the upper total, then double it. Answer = 0.8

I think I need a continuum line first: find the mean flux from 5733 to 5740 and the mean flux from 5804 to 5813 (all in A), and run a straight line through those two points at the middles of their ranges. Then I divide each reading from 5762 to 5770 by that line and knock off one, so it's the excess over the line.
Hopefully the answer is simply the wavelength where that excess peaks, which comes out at 5768.33 A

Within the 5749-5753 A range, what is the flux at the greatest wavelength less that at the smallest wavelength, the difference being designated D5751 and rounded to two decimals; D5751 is 0.20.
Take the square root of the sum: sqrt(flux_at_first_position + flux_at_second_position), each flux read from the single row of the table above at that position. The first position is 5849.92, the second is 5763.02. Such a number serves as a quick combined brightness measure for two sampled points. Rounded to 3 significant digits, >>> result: 4.48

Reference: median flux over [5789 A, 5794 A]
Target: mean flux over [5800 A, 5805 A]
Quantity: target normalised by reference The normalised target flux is 0.97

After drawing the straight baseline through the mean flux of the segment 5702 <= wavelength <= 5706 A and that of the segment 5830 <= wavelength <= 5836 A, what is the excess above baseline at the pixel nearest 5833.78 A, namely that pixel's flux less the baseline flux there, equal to 0.00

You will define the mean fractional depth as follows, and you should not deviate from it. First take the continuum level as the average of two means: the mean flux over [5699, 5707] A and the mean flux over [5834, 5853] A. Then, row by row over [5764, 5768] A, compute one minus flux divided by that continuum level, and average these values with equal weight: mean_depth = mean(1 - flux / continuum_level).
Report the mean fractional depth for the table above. -0.001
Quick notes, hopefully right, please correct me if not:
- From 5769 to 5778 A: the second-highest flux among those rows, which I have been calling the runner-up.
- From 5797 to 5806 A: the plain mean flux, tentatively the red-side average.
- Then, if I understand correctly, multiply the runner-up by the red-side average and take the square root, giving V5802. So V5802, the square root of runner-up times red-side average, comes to 10.5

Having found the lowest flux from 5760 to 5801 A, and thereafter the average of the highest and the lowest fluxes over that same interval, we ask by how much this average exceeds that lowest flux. 0.63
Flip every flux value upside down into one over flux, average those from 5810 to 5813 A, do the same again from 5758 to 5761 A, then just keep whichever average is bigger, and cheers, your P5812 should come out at 0.0991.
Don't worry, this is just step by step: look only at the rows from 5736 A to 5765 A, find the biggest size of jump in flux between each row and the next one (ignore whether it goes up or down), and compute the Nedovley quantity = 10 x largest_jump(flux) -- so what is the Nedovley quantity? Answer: 9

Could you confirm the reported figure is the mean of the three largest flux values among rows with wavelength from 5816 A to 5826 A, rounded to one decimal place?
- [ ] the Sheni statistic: 10.4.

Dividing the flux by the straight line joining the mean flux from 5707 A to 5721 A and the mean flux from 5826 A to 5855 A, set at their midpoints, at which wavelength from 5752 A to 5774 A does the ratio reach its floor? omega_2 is 5763.02 A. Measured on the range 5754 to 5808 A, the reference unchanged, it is 5763.02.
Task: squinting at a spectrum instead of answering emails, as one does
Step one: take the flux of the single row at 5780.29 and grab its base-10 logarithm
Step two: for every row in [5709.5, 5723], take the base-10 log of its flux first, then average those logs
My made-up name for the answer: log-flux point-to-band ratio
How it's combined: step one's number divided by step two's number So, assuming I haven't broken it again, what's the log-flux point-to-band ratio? 1.02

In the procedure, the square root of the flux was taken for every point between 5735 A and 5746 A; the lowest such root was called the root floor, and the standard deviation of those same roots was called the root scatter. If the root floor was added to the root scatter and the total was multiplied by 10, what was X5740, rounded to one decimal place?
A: 32.1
